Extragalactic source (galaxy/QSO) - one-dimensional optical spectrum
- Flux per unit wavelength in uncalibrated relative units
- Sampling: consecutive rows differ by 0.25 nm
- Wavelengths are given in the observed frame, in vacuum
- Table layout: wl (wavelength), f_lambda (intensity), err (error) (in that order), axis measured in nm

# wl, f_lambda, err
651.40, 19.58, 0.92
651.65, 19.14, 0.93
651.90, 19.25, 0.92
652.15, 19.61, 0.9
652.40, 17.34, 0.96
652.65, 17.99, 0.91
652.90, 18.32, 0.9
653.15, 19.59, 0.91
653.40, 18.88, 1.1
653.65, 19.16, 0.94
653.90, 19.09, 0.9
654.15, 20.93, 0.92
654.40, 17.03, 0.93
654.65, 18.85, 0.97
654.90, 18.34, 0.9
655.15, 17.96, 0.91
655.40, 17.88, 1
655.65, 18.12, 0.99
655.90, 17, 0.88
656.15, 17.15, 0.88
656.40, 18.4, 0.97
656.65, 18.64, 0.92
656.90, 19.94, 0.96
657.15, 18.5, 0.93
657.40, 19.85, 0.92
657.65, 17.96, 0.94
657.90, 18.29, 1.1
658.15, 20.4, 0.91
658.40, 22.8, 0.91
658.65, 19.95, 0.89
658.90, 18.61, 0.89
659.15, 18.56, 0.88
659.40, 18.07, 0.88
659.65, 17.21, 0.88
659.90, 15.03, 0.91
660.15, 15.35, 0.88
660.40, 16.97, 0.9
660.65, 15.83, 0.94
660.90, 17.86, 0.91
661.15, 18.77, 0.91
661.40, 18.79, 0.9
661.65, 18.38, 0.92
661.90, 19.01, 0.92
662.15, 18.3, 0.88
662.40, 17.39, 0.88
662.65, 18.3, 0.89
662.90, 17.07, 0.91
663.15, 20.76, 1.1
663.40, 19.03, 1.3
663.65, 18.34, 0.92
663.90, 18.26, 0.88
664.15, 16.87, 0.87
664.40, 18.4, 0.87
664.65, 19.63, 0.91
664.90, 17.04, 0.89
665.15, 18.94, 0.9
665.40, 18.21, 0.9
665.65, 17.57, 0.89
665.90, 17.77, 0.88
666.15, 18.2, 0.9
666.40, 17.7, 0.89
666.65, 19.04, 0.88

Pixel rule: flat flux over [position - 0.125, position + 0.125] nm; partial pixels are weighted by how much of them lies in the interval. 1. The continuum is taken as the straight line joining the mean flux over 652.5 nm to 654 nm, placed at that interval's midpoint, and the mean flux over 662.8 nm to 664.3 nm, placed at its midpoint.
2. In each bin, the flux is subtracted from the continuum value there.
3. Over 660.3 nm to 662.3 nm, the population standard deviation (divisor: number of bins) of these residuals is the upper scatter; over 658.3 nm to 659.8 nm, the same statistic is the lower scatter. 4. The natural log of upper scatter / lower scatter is -0.5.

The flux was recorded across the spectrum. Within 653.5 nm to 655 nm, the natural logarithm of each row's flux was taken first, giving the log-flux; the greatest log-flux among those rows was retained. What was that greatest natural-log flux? 3.04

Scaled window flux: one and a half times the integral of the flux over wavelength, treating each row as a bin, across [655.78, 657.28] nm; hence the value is 41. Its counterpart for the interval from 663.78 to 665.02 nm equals 34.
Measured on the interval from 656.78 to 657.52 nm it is 22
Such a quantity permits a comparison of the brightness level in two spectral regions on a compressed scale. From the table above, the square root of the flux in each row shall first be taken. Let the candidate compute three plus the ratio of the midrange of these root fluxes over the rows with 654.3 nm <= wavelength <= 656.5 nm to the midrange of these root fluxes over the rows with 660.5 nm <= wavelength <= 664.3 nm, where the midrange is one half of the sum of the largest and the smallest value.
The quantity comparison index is 3.99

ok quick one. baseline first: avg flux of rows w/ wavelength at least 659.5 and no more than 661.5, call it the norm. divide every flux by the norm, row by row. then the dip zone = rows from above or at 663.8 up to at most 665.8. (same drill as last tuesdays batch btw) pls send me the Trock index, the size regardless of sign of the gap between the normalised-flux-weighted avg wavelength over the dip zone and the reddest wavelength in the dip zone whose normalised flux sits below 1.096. 0.87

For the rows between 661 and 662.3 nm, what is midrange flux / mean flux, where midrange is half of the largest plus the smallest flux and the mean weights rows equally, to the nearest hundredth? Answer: 1.00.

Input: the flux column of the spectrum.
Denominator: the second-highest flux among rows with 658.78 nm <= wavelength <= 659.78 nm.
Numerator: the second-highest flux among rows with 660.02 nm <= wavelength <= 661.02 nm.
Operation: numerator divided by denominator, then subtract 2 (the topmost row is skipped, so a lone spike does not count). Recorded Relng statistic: -1.09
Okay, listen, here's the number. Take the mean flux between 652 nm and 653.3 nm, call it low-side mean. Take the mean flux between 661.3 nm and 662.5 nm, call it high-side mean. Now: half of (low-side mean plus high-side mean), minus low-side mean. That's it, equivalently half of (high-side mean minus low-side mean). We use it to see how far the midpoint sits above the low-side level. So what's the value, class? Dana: -0.10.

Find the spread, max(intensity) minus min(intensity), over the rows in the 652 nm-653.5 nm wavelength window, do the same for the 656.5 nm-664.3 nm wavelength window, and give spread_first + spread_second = 10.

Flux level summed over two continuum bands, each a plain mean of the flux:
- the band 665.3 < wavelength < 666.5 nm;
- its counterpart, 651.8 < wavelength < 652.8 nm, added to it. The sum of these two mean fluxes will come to 36.4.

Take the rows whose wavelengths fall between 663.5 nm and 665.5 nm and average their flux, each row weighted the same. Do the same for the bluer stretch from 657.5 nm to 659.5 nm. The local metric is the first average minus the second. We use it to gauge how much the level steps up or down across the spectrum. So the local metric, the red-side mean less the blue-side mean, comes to -1.1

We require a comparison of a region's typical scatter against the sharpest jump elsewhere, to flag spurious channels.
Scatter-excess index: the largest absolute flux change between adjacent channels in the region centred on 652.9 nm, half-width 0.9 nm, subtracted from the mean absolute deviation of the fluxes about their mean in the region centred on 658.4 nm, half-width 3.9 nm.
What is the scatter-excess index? -1.3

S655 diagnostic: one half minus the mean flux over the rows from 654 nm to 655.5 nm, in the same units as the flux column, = -18.0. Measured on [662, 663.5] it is -18.0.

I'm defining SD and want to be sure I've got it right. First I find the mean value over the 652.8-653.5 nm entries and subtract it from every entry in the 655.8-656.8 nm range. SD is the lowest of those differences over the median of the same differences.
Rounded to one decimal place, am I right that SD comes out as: 1.7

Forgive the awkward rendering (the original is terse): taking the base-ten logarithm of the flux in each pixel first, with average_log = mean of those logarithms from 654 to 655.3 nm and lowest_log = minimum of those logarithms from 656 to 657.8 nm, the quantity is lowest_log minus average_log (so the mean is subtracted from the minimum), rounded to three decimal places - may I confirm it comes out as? -0.035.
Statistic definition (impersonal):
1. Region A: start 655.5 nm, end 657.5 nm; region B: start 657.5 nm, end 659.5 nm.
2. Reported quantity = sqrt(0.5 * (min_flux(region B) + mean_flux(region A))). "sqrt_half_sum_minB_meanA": 4.27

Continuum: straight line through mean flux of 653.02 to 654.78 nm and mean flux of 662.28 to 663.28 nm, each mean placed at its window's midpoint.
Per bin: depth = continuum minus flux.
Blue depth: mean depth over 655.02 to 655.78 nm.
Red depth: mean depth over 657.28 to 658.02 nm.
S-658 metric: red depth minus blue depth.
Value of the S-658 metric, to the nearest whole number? -1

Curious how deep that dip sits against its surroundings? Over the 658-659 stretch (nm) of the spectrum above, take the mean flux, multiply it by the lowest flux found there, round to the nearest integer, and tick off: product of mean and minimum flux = 380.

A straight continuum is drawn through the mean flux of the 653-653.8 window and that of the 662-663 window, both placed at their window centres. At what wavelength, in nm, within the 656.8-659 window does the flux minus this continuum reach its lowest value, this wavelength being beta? 657.65 nm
